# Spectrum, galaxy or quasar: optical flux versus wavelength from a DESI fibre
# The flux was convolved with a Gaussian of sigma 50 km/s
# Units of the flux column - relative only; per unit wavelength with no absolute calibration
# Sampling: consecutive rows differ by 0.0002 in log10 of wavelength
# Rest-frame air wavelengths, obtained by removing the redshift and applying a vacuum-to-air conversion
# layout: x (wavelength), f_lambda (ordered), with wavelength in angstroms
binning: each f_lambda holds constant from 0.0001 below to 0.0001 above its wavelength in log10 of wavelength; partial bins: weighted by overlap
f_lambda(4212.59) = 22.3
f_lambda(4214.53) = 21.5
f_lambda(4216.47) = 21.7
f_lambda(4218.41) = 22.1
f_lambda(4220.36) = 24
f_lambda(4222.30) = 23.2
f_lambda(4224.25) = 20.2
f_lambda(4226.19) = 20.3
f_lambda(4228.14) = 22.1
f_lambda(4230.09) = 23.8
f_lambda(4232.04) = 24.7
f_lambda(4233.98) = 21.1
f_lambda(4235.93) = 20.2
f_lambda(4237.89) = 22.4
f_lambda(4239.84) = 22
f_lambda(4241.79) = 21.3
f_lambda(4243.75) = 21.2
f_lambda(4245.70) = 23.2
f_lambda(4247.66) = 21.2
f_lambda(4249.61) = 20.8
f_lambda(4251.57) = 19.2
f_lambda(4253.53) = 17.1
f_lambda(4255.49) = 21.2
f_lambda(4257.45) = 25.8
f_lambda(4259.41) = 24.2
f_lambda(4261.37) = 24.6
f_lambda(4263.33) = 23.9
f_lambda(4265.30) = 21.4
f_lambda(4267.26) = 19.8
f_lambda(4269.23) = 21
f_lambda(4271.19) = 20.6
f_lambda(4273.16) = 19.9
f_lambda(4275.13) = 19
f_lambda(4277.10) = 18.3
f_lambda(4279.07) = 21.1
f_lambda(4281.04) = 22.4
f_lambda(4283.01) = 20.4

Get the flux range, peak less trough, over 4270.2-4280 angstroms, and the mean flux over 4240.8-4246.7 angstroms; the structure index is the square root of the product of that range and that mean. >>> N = 7.8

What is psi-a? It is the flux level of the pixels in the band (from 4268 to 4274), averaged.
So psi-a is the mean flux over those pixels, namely 20.5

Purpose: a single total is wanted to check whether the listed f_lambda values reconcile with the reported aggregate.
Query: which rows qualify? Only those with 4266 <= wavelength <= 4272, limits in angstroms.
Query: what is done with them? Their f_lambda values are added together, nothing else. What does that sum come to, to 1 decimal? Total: 61.4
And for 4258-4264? 72.7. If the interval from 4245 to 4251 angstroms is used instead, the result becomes 65.2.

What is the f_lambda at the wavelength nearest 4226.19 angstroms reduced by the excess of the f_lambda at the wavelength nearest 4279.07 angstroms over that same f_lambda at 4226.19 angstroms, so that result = 19.5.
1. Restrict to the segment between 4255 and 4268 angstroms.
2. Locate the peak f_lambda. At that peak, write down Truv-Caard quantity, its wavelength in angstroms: 4257.45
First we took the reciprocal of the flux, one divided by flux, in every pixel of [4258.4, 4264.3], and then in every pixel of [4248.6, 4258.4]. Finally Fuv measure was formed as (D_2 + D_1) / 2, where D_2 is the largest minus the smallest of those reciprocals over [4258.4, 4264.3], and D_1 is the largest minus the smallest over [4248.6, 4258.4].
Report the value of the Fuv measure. 0.0105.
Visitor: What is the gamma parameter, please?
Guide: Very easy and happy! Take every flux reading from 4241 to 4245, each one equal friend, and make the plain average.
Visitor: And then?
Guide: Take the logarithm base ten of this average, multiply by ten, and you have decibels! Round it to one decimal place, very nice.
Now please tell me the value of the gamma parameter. 13.3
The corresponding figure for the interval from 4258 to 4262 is 13.9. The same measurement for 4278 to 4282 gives 13.4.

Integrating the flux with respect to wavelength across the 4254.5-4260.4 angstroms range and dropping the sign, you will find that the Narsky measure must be 140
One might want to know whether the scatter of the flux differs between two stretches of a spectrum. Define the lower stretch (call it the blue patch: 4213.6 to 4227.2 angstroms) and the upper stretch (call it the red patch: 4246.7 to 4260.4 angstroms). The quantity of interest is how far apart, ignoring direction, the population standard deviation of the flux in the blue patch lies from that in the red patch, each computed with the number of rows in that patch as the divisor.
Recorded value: 1.4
